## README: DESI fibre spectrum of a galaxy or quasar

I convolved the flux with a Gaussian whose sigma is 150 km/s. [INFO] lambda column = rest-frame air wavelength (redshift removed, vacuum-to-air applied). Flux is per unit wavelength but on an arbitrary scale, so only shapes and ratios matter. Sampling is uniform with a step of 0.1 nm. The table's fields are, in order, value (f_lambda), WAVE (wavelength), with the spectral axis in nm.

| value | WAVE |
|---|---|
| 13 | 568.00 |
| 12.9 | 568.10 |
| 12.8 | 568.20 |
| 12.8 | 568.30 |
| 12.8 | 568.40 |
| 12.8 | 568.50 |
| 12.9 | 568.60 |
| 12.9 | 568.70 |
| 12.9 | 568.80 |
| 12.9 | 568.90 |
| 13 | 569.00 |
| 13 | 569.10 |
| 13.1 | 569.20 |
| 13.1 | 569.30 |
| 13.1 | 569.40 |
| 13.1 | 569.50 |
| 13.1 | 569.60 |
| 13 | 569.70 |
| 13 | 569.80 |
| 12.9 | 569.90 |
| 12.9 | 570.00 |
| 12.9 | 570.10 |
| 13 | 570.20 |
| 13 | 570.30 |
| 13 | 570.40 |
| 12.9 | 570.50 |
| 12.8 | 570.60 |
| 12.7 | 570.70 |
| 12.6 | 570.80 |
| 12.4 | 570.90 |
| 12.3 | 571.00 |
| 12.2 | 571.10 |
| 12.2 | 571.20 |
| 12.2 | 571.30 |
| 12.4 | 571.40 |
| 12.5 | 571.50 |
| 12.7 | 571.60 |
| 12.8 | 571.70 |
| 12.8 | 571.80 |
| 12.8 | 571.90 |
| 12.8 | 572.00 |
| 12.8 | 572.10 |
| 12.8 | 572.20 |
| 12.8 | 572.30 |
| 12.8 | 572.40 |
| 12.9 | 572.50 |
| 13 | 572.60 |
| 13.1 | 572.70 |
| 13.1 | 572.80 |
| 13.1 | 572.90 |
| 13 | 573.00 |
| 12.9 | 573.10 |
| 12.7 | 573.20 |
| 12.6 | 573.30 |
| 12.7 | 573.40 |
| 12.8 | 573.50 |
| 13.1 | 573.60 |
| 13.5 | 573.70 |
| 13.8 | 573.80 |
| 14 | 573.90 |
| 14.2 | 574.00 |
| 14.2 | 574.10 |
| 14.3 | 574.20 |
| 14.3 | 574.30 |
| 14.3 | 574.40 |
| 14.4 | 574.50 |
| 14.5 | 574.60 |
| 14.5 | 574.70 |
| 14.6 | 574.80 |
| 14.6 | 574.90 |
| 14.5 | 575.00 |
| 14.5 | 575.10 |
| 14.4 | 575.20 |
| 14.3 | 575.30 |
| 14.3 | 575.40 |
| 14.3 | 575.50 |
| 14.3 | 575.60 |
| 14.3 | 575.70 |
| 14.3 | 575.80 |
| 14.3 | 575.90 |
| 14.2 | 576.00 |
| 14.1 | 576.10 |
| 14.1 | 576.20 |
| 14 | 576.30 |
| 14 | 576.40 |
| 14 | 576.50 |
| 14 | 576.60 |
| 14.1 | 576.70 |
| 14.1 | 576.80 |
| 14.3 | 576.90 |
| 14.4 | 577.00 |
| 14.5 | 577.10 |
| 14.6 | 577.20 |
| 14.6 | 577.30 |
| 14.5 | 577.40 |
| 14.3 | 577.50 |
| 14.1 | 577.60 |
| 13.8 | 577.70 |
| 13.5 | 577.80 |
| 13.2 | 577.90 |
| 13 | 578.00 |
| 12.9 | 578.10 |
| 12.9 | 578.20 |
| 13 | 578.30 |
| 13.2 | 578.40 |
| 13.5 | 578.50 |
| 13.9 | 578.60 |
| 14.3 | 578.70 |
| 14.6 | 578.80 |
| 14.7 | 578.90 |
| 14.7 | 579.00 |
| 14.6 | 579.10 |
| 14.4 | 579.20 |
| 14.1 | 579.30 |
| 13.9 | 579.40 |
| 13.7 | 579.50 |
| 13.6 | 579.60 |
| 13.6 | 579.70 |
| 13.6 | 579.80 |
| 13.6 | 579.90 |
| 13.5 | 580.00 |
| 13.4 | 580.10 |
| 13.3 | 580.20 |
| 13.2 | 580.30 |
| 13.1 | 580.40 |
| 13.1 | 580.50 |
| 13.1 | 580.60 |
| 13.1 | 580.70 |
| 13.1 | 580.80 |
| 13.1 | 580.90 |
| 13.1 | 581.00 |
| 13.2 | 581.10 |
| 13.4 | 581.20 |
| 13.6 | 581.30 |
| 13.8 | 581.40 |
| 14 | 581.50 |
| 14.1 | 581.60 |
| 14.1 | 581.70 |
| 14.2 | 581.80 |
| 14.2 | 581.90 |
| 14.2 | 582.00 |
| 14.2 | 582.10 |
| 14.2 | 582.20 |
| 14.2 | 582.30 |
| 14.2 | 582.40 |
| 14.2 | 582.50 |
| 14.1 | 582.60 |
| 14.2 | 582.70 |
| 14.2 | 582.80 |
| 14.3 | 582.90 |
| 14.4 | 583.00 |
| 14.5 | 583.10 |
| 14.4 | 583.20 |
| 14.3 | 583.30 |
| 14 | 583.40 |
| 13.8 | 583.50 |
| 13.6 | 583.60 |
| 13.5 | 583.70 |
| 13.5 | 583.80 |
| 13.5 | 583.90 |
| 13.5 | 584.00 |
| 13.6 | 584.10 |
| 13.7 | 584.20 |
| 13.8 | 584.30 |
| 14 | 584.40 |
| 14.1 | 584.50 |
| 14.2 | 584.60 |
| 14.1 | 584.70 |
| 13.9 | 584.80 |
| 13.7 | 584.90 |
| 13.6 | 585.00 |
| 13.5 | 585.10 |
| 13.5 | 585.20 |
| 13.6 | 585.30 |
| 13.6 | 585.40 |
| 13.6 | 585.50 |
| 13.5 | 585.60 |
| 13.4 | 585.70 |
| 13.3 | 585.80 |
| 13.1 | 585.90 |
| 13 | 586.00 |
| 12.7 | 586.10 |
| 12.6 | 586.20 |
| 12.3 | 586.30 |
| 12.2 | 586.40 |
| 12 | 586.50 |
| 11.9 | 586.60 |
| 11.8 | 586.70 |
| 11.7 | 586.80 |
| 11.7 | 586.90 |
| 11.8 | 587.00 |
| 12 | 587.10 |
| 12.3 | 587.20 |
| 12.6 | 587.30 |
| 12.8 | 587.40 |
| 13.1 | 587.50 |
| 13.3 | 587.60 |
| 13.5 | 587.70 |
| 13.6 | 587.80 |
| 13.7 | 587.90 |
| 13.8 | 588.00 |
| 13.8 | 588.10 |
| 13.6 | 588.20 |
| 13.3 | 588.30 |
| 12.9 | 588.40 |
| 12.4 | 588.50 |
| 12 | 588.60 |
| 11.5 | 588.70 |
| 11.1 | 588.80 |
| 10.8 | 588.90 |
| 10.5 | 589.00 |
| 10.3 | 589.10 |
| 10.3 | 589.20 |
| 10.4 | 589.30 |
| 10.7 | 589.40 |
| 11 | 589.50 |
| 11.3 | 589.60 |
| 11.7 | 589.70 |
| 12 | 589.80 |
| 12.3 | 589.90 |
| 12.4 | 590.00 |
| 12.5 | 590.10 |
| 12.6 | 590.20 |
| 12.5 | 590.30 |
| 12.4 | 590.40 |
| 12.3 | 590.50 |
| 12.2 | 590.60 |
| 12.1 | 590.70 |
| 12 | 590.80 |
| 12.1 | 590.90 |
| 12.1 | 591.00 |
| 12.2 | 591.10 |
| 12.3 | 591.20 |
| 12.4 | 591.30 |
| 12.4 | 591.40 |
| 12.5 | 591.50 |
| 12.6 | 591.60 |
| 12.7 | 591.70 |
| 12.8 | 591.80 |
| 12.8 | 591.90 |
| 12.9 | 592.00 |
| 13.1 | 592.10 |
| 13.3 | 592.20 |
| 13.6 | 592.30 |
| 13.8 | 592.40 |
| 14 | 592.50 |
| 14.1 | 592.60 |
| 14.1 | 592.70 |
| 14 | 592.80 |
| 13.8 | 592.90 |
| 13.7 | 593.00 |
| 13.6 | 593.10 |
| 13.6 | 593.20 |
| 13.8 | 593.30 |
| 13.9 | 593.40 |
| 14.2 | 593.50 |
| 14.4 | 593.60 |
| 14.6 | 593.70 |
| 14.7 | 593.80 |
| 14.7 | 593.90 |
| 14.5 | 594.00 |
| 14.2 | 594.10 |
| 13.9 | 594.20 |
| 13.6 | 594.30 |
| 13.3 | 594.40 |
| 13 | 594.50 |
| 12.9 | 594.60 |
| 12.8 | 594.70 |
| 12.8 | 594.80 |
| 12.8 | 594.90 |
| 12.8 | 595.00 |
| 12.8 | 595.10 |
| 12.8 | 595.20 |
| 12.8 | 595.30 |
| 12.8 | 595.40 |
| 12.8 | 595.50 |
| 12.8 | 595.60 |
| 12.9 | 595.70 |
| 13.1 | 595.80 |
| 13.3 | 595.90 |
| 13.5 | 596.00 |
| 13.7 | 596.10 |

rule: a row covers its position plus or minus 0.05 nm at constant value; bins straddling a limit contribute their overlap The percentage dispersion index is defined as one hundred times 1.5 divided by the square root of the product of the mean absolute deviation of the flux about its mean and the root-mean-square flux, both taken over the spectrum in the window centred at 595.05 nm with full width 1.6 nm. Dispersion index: 103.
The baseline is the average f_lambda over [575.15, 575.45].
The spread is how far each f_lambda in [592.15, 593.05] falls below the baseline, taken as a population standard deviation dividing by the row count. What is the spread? 0.25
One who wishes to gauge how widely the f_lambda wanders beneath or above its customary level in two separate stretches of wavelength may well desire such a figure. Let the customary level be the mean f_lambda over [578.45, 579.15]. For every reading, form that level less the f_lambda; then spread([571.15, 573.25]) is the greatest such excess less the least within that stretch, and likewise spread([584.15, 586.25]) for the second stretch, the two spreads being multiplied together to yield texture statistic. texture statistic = 1.4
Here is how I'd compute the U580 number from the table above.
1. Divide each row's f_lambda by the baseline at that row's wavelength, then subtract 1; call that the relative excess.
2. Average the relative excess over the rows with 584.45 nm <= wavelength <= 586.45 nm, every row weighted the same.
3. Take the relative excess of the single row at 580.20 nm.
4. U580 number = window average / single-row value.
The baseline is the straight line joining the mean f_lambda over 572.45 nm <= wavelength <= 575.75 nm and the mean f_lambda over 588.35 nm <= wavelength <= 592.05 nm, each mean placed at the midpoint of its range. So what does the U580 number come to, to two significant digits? 4.4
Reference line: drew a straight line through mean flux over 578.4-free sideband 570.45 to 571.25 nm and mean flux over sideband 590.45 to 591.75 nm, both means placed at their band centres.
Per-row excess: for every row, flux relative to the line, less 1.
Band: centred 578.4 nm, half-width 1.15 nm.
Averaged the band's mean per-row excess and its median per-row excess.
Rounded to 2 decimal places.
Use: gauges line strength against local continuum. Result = 0.12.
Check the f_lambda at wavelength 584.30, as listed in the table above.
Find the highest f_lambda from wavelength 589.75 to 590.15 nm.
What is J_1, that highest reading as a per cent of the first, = 91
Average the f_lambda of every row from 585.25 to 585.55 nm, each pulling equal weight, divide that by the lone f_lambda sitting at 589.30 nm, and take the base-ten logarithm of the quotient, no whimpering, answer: 0.12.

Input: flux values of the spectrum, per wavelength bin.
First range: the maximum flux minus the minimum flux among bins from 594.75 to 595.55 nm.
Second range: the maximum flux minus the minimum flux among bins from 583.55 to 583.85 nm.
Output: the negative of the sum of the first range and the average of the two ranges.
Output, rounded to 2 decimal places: -0.05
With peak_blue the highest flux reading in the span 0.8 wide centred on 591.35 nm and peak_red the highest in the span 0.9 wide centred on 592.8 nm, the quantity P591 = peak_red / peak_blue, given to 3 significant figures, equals 1.11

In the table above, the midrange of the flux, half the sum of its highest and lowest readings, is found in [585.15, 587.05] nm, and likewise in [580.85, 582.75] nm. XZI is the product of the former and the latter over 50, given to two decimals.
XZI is 3.45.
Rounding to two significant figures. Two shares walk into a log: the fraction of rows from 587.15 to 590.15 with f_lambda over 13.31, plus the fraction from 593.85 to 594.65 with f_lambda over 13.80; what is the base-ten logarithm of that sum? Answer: -0.15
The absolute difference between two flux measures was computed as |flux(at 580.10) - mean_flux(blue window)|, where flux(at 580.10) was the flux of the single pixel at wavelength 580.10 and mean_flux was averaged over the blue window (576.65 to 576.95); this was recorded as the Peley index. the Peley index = 0.8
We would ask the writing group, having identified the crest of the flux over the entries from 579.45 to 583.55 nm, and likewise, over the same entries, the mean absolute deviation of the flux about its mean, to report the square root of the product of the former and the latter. 2.5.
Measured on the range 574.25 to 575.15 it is 1.1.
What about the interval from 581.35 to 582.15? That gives 1.2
